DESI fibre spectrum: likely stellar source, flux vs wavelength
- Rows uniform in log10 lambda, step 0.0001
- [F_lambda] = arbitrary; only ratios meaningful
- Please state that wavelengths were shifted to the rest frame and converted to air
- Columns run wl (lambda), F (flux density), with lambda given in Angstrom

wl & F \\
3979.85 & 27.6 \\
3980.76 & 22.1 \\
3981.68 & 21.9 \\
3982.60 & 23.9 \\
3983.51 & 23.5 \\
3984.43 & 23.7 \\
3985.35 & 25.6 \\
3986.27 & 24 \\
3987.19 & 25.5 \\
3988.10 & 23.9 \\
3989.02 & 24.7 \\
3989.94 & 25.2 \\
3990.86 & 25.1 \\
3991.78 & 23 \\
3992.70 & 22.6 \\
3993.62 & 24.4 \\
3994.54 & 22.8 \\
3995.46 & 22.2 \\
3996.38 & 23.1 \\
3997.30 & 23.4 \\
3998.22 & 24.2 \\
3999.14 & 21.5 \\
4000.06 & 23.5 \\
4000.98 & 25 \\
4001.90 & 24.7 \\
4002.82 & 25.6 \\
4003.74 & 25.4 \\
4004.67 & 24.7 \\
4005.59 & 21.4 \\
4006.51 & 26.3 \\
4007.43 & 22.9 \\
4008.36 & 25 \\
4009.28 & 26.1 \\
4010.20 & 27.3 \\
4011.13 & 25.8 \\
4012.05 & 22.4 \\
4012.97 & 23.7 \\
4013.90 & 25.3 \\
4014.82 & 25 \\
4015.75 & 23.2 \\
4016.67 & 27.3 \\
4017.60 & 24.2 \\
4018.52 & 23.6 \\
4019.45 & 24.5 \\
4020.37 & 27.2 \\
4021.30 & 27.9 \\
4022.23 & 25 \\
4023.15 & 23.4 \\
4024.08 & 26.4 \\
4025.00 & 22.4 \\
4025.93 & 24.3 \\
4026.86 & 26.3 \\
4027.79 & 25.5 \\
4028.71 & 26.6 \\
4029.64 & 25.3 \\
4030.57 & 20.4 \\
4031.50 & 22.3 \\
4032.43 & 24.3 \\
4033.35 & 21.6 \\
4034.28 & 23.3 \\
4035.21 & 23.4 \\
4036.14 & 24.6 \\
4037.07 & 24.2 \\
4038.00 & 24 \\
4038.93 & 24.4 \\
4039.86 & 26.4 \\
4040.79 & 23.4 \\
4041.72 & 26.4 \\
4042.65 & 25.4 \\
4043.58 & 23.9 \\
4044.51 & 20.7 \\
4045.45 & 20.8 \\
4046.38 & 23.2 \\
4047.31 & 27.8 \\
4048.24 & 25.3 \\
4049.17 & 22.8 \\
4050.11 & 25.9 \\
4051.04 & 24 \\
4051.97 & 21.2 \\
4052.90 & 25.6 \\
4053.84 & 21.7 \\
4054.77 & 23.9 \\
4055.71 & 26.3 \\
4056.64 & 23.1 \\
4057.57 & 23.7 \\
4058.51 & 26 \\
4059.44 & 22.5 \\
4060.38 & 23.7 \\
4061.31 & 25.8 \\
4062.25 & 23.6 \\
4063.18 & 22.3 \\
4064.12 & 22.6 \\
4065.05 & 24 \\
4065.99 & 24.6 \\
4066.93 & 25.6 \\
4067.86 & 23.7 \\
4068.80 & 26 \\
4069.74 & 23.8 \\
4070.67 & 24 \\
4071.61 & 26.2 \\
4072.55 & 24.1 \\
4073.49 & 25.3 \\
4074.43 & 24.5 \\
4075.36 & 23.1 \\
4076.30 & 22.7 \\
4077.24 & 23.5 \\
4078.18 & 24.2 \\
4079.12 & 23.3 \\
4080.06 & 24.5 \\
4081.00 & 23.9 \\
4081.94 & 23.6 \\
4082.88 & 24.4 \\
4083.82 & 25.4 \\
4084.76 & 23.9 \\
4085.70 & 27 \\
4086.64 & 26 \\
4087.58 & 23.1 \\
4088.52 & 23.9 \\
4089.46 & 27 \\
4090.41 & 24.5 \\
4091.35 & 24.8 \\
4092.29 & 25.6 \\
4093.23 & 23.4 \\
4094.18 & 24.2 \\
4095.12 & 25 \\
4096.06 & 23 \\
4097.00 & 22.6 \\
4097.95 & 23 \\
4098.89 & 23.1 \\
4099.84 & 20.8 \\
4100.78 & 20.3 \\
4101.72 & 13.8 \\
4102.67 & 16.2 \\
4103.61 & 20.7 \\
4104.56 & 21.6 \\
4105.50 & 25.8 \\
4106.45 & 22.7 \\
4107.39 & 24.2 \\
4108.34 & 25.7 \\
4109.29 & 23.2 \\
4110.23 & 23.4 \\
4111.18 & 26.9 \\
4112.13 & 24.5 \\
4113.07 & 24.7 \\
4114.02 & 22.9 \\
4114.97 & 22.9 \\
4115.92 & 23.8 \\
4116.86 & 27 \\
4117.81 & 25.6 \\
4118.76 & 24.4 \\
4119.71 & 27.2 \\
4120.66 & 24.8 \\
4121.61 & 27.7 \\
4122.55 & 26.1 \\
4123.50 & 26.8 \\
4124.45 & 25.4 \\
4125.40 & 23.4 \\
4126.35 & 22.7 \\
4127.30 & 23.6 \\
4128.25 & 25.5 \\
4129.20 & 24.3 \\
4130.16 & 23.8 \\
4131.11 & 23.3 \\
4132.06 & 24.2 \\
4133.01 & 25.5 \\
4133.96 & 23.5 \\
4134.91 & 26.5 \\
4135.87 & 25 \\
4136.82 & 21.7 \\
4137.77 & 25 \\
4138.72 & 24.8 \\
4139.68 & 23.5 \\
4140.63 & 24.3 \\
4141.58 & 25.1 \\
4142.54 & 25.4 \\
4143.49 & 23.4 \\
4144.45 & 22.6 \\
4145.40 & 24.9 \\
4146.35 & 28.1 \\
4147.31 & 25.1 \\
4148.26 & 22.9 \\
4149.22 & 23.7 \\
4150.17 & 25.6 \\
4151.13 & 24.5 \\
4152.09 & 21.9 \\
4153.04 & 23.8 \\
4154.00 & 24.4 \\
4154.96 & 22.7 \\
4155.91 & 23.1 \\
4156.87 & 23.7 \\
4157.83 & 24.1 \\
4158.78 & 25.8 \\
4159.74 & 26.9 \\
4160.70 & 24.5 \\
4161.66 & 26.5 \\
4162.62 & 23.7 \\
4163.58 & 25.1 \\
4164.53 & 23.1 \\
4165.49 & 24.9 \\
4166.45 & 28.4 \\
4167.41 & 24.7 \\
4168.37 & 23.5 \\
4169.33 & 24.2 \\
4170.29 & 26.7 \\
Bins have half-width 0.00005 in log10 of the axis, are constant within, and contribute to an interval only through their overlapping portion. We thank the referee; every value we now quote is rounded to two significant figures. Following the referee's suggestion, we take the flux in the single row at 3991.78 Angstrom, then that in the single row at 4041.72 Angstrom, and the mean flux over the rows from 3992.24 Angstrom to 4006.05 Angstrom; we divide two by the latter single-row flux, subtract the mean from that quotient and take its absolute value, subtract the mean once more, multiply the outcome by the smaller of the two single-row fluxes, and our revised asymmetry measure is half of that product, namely -0.87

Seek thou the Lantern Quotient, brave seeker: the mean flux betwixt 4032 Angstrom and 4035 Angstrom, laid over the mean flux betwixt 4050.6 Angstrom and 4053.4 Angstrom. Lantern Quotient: 0.98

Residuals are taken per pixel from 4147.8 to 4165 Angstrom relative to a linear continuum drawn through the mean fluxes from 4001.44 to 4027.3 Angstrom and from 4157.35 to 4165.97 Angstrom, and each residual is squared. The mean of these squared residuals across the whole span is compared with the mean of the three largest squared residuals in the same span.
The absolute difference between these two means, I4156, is 4.0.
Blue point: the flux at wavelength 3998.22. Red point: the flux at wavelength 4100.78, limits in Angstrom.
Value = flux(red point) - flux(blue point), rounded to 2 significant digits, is -3.9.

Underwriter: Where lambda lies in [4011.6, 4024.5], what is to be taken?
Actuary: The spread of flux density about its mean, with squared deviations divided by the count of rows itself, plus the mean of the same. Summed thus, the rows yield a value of 26.6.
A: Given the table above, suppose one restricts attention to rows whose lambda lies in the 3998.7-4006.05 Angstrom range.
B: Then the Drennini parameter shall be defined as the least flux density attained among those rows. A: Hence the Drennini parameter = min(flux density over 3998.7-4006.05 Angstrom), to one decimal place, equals 21.4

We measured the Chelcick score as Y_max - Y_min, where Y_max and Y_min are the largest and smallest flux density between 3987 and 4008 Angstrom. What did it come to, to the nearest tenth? 4.9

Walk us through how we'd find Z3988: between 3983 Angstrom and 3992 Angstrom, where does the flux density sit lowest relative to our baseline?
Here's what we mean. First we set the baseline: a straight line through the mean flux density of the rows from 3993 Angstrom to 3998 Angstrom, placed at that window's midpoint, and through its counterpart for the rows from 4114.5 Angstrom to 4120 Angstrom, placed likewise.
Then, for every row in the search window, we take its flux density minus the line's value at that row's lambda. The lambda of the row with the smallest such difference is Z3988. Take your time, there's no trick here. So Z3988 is 3991.78 Angstrom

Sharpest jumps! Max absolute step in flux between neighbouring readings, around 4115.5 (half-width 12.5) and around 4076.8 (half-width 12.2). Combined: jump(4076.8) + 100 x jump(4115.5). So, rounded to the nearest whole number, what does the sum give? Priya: 423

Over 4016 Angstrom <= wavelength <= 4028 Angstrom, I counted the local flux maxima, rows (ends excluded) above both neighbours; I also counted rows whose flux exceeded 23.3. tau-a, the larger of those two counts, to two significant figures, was 12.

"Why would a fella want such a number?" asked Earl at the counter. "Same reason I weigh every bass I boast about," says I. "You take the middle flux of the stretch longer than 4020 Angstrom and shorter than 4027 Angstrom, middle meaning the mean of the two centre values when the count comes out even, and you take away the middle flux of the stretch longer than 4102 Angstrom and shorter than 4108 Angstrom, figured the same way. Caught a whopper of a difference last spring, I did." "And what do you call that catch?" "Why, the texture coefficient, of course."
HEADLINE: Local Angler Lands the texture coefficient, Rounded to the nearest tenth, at 3.5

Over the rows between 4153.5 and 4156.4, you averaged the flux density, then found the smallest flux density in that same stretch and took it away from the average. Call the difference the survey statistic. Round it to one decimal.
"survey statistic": 0.7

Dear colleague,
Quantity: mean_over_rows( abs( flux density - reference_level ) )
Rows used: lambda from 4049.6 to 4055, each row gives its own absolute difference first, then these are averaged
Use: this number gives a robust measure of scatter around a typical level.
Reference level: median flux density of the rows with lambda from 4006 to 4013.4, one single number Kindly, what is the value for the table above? 1.9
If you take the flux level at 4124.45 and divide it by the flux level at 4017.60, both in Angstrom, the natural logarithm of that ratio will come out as 0.048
